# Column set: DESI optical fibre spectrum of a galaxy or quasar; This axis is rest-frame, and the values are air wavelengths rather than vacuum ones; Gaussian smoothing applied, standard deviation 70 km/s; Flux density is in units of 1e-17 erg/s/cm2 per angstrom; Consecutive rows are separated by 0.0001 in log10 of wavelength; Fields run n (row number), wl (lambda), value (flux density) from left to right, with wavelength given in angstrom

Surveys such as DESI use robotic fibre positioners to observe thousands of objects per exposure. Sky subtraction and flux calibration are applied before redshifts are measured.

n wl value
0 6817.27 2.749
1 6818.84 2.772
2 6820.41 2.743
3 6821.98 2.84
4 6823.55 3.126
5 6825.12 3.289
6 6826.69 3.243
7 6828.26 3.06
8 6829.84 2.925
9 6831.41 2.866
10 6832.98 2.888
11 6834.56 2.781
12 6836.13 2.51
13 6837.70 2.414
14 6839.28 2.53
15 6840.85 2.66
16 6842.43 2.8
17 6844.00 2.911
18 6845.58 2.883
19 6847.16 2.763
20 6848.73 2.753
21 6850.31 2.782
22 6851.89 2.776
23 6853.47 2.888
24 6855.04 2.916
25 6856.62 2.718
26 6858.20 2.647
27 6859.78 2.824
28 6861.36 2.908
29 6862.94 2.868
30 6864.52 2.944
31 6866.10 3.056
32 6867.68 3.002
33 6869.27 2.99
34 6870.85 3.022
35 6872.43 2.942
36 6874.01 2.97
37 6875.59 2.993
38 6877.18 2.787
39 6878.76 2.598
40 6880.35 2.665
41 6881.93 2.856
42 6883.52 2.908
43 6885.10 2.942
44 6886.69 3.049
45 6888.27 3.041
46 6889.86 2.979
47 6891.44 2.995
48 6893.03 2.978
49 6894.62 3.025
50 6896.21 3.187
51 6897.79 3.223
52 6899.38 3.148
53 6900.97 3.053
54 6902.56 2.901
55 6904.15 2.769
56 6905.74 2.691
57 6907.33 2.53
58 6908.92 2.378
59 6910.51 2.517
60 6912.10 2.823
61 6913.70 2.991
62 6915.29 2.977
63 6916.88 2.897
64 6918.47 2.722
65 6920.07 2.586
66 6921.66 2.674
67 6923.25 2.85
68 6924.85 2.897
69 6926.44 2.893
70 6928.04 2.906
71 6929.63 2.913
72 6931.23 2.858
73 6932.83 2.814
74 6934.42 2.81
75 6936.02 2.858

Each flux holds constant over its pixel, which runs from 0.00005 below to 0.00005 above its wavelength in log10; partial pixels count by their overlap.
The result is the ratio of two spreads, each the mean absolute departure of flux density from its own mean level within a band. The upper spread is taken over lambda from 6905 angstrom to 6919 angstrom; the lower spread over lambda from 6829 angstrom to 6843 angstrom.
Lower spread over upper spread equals 0.91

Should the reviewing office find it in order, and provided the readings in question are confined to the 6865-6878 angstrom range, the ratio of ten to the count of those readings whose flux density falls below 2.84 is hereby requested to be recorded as 10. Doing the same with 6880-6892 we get 10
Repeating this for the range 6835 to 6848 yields 2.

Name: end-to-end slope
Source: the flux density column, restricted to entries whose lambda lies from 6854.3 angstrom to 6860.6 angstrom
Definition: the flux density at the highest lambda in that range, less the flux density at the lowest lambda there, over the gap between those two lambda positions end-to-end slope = -0.019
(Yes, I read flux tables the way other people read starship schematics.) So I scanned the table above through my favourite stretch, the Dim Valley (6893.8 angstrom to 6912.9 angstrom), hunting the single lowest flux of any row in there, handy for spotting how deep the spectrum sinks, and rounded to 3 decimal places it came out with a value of 2.378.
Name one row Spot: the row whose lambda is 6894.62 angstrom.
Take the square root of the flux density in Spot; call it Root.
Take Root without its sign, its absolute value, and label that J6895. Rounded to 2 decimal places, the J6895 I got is 1.74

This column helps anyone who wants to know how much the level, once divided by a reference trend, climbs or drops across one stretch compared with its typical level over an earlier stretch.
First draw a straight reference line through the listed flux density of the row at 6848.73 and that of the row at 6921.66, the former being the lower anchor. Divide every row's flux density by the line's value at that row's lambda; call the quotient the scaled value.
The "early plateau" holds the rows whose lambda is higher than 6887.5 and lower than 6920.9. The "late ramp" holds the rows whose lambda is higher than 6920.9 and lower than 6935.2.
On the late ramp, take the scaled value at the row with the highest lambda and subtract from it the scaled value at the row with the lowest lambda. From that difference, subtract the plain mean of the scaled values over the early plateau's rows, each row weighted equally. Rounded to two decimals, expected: -1.01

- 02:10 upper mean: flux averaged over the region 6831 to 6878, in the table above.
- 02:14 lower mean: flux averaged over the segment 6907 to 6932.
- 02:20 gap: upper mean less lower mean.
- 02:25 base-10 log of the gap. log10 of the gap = -1.3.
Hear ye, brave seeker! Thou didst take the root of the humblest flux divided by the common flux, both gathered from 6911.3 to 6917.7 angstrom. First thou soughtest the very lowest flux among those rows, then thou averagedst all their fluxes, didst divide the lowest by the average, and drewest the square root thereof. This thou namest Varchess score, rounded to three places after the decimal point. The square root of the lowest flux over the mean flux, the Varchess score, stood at 0.983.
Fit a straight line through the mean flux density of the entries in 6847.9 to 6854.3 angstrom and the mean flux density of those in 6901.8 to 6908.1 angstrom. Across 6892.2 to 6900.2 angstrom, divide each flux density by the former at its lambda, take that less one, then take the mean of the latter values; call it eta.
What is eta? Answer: 0.14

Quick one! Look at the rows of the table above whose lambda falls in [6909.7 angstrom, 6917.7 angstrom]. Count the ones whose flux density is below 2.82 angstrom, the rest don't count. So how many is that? 1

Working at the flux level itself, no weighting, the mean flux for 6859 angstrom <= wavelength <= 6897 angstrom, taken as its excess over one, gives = 1.94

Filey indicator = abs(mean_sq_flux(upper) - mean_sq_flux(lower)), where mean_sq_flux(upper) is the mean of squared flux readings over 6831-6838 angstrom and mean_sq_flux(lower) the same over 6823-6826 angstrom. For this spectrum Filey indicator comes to 3.0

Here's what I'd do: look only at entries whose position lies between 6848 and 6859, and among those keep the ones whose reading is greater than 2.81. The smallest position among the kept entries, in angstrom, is 6853.47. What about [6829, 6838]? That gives 6829.84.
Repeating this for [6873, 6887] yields 6874.01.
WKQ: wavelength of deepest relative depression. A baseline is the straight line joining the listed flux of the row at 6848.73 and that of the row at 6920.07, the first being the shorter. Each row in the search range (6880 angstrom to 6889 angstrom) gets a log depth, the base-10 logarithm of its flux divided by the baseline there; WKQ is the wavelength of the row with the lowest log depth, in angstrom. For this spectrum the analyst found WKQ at 6880.35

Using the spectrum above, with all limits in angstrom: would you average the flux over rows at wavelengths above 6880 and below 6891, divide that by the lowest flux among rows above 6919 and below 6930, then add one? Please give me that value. 2.13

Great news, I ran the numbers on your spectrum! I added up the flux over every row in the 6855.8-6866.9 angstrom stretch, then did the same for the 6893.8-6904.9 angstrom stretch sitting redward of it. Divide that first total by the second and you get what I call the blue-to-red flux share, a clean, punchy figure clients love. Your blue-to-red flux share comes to 0.94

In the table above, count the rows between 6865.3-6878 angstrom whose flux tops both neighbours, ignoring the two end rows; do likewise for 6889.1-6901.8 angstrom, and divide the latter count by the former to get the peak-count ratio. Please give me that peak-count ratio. 1.0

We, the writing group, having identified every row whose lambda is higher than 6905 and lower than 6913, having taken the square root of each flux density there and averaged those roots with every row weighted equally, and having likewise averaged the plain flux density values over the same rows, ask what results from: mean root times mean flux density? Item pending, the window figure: 4.2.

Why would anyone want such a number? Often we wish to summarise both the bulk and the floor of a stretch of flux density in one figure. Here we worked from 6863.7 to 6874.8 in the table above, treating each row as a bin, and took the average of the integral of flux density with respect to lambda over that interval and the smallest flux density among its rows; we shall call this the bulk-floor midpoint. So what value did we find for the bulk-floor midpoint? 18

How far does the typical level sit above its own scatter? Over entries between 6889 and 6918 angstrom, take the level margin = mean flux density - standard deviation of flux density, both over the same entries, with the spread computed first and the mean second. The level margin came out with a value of 2.66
